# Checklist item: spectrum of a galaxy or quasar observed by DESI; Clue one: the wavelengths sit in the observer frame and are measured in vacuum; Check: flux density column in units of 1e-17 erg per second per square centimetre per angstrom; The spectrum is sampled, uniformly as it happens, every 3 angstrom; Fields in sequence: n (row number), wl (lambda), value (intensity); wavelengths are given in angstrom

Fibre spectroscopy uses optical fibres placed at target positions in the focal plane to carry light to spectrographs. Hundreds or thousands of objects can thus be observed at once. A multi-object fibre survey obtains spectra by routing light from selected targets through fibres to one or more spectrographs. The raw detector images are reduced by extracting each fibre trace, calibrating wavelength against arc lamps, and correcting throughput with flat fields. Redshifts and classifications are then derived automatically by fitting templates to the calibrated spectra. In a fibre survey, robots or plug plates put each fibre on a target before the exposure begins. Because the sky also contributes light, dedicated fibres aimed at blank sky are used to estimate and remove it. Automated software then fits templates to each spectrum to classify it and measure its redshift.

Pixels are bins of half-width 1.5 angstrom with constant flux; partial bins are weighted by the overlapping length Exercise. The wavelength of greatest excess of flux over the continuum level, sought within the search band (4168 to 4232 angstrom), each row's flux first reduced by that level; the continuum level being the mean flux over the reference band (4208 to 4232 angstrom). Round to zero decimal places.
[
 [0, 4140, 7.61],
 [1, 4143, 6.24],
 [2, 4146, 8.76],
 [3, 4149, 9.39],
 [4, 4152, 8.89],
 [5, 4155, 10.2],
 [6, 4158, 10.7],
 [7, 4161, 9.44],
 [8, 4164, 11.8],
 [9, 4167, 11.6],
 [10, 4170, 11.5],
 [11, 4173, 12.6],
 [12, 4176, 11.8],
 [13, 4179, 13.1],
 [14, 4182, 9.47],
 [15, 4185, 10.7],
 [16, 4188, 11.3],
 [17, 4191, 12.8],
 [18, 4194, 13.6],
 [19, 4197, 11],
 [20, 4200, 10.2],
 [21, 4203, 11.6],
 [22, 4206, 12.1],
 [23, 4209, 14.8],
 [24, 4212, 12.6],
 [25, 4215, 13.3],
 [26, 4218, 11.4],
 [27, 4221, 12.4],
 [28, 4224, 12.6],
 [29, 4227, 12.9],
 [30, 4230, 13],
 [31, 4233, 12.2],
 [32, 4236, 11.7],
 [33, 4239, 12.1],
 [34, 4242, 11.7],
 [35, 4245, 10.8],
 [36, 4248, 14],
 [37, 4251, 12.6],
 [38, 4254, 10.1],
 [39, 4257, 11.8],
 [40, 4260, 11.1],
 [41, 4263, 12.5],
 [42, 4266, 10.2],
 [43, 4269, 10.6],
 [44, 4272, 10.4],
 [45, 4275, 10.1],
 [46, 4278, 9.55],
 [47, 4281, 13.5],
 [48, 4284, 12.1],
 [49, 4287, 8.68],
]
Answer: 4209 angstrom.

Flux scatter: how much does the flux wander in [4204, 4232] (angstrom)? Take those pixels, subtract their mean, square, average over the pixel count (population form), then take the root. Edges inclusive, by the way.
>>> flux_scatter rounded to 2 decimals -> 0.88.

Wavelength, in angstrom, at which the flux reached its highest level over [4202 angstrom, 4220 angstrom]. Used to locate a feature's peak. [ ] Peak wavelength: 4209 angstrom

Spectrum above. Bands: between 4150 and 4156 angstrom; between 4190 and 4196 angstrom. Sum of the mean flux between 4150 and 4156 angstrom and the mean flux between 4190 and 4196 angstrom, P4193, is 23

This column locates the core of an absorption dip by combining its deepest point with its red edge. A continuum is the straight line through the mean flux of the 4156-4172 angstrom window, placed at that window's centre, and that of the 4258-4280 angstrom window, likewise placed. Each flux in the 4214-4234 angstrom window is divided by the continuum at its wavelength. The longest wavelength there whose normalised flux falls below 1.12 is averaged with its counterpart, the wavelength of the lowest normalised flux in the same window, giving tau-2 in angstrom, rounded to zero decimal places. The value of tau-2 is 4218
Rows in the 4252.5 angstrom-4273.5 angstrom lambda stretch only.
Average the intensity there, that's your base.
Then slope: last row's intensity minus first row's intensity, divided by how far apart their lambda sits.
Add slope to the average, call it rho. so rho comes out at 11.0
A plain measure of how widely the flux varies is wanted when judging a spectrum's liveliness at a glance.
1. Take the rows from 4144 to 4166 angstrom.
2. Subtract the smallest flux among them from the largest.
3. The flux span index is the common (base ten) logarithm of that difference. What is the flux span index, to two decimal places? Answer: 0.48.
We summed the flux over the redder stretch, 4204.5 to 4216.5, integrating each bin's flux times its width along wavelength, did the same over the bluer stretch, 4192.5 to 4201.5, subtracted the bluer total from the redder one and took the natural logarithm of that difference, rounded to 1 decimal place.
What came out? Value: 4.0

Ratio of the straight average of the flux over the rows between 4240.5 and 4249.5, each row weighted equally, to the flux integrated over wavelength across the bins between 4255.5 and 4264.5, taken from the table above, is 0.11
